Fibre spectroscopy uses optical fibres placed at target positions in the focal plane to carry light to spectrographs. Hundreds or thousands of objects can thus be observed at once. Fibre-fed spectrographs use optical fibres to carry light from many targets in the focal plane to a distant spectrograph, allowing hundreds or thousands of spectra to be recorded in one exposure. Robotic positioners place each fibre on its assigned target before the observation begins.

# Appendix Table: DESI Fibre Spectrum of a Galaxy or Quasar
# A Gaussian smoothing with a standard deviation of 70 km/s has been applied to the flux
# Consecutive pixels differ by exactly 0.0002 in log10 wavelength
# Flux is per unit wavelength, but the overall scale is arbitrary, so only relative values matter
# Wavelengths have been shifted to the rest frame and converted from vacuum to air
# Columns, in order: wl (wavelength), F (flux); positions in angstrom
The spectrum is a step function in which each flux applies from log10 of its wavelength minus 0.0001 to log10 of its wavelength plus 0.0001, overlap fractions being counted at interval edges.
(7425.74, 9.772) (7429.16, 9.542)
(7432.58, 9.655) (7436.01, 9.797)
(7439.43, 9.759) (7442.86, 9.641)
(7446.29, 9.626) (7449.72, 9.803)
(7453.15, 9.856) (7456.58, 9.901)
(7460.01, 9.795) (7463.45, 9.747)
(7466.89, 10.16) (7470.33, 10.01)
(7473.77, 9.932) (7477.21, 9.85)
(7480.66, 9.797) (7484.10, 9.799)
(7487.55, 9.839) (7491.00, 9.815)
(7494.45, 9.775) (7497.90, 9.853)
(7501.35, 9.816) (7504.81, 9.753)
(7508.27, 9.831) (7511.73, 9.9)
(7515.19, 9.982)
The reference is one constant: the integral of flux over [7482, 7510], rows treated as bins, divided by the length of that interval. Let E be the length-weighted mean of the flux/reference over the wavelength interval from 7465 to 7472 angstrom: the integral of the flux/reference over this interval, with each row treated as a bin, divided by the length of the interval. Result 1.03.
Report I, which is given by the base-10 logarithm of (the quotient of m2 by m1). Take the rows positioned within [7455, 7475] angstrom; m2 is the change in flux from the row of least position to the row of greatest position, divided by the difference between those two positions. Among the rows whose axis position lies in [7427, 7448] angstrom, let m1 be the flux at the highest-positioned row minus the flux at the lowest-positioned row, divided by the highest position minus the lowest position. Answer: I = -0.43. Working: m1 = 0.0049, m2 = 0.0018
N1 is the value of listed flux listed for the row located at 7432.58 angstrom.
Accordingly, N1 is 9.655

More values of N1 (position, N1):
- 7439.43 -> 9.759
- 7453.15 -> 9.856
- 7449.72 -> 9.803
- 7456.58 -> 9.901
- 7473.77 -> 9.932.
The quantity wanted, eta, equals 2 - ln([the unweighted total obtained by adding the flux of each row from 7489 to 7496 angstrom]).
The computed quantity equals -0.975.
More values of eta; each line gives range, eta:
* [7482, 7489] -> -0.977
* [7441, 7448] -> -0.958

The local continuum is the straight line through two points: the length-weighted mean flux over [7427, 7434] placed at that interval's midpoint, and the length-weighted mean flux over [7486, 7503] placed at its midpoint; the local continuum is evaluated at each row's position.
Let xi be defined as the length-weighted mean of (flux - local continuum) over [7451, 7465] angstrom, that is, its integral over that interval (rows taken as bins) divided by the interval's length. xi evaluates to 0.12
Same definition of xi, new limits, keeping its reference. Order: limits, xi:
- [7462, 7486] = 0.15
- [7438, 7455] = 0.07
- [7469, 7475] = 0.22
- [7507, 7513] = -0.01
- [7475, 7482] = 0.06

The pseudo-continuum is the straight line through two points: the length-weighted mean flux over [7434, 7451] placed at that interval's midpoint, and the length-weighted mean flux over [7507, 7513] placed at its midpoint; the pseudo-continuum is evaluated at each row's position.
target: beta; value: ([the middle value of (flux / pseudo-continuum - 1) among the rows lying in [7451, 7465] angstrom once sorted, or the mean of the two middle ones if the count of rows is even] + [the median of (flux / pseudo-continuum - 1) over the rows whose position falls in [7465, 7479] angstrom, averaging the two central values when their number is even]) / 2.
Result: 0.014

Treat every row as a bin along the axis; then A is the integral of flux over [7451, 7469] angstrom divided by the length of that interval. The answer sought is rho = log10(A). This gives 0.995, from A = 9.894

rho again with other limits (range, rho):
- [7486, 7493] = 0.992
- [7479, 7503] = 0.992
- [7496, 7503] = 0.993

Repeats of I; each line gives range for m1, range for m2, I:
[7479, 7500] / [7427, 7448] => 0.18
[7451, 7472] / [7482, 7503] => -0.96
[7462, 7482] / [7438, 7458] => 0.45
